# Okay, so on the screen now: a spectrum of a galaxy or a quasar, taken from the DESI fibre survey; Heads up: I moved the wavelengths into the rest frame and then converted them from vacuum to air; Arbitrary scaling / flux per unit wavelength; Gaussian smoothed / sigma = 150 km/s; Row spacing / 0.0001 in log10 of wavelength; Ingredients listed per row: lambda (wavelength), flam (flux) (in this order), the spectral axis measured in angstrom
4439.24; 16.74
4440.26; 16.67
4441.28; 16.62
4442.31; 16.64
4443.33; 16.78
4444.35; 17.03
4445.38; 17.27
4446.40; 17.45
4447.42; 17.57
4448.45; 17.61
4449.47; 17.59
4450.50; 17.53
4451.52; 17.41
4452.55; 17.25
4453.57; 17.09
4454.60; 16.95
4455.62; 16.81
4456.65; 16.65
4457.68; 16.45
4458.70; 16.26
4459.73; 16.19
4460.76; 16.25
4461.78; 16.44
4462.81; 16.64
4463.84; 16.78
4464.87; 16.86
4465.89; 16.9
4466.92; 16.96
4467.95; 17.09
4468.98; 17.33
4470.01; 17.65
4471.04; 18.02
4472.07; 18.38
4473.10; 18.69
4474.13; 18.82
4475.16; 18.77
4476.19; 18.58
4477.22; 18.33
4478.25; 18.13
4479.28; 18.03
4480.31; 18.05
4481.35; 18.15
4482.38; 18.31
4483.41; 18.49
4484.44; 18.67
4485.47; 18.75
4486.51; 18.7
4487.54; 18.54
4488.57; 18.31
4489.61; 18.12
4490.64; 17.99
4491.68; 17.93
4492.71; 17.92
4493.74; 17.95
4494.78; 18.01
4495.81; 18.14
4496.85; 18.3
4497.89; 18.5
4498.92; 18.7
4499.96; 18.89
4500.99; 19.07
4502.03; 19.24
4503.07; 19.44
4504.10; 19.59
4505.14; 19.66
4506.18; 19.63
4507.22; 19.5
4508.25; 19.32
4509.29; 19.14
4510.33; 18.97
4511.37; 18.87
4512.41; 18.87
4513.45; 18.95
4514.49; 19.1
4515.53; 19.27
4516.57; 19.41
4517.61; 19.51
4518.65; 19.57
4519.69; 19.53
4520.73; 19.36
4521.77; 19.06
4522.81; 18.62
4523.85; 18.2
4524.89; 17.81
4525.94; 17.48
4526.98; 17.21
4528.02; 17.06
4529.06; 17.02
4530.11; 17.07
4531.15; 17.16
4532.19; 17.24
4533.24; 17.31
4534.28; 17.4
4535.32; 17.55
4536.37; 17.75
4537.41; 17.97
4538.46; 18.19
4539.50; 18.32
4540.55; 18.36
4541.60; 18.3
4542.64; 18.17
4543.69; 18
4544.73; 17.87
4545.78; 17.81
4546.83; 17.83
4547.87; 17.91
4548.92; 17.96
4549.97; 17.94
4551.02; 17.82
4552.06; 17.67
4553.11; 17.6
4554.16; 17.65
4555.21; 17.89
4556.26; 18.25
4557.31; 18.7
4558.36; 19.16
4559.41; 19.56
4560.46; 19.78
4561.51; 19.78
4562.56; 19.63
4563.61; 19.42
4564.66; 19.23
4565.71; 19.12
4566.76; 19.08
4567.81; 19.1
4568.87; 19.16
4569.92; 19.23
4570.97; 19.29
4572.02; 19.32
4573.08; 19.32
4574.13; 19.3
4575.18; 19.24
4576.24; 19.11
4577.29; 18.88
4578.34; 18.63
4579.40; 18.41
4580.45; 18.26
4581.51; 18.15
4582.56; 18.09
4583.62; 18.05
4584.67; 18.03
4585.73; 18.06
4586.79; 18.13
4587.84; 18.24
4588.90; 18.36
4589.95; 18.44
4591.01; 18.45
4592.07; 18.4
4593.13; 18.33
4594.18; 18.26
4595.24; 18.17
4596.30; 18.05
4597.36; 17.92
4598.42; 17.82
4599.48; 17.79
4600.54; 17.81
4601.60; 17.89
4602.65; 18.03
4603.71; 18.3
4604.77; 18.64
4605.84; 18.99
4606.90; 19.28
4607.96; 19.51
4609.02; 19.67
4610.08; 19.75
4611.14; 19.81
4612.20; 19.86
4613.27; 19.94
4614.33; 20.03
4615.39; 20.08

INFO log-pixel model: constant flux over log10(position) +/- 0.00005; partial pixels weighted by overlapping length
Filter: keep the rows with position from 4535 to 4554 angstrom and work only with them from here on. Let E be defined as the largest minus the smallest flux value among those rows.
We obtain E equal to 0.81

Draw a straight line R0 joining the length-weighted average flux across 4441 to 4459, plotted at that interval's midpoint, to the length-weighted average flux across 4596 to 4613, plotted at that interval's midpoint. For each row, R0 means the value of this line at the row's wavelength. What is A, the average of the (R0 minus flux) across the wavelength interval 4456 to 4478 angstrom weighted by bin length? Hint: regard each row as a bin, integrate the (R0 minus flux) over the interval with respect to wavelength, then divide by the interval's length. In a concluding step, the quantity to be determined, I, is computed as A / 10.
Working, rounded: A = -0.1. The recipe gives -0.01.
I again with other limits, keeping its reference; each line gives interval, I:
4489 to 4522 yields -0.13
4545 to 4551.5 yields 0.02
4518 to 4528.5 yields -0.06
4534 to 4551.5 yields 0.01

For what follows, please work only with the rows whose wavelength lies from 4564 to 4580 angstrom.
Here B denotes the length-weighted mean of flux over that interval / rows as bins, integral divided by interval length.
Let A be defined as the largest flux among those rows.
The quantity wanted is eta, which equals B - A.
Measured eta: -0.22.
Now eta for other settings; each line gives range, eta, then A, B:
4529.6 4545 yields -0.58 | 18.36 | 17.8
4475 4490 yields -0.38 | 18.77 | 18.4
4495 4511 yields -0.61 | 19.66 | 19.1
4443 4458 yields -0.44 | 17.61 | 17.2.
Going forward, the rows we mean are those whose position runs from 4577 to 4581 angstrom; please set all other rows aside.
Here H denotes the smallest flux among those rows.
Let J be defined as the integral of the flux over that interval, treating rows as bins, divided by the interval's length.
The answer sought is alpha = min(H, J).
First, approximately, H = 18.26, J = 18.5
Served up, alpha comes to 18.3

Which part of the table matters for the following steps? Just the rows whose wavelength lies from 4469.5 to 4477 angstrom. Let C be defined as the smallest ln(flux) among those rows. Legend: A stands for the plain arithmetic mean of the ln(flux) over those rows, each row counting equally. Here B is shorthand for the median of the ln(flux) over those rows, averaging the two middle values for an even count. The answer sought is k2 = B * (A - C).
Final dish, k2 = 0.123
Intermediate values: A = 2.91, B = 2.92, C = 2.87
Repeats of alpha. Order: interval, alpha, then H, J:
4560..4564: 19.4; 19.42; 19.7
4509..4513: 18.9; 18.87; 18.9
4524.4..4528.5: 17.1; 17.06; 17.4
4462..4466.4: 16.6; 16.64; 16.8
